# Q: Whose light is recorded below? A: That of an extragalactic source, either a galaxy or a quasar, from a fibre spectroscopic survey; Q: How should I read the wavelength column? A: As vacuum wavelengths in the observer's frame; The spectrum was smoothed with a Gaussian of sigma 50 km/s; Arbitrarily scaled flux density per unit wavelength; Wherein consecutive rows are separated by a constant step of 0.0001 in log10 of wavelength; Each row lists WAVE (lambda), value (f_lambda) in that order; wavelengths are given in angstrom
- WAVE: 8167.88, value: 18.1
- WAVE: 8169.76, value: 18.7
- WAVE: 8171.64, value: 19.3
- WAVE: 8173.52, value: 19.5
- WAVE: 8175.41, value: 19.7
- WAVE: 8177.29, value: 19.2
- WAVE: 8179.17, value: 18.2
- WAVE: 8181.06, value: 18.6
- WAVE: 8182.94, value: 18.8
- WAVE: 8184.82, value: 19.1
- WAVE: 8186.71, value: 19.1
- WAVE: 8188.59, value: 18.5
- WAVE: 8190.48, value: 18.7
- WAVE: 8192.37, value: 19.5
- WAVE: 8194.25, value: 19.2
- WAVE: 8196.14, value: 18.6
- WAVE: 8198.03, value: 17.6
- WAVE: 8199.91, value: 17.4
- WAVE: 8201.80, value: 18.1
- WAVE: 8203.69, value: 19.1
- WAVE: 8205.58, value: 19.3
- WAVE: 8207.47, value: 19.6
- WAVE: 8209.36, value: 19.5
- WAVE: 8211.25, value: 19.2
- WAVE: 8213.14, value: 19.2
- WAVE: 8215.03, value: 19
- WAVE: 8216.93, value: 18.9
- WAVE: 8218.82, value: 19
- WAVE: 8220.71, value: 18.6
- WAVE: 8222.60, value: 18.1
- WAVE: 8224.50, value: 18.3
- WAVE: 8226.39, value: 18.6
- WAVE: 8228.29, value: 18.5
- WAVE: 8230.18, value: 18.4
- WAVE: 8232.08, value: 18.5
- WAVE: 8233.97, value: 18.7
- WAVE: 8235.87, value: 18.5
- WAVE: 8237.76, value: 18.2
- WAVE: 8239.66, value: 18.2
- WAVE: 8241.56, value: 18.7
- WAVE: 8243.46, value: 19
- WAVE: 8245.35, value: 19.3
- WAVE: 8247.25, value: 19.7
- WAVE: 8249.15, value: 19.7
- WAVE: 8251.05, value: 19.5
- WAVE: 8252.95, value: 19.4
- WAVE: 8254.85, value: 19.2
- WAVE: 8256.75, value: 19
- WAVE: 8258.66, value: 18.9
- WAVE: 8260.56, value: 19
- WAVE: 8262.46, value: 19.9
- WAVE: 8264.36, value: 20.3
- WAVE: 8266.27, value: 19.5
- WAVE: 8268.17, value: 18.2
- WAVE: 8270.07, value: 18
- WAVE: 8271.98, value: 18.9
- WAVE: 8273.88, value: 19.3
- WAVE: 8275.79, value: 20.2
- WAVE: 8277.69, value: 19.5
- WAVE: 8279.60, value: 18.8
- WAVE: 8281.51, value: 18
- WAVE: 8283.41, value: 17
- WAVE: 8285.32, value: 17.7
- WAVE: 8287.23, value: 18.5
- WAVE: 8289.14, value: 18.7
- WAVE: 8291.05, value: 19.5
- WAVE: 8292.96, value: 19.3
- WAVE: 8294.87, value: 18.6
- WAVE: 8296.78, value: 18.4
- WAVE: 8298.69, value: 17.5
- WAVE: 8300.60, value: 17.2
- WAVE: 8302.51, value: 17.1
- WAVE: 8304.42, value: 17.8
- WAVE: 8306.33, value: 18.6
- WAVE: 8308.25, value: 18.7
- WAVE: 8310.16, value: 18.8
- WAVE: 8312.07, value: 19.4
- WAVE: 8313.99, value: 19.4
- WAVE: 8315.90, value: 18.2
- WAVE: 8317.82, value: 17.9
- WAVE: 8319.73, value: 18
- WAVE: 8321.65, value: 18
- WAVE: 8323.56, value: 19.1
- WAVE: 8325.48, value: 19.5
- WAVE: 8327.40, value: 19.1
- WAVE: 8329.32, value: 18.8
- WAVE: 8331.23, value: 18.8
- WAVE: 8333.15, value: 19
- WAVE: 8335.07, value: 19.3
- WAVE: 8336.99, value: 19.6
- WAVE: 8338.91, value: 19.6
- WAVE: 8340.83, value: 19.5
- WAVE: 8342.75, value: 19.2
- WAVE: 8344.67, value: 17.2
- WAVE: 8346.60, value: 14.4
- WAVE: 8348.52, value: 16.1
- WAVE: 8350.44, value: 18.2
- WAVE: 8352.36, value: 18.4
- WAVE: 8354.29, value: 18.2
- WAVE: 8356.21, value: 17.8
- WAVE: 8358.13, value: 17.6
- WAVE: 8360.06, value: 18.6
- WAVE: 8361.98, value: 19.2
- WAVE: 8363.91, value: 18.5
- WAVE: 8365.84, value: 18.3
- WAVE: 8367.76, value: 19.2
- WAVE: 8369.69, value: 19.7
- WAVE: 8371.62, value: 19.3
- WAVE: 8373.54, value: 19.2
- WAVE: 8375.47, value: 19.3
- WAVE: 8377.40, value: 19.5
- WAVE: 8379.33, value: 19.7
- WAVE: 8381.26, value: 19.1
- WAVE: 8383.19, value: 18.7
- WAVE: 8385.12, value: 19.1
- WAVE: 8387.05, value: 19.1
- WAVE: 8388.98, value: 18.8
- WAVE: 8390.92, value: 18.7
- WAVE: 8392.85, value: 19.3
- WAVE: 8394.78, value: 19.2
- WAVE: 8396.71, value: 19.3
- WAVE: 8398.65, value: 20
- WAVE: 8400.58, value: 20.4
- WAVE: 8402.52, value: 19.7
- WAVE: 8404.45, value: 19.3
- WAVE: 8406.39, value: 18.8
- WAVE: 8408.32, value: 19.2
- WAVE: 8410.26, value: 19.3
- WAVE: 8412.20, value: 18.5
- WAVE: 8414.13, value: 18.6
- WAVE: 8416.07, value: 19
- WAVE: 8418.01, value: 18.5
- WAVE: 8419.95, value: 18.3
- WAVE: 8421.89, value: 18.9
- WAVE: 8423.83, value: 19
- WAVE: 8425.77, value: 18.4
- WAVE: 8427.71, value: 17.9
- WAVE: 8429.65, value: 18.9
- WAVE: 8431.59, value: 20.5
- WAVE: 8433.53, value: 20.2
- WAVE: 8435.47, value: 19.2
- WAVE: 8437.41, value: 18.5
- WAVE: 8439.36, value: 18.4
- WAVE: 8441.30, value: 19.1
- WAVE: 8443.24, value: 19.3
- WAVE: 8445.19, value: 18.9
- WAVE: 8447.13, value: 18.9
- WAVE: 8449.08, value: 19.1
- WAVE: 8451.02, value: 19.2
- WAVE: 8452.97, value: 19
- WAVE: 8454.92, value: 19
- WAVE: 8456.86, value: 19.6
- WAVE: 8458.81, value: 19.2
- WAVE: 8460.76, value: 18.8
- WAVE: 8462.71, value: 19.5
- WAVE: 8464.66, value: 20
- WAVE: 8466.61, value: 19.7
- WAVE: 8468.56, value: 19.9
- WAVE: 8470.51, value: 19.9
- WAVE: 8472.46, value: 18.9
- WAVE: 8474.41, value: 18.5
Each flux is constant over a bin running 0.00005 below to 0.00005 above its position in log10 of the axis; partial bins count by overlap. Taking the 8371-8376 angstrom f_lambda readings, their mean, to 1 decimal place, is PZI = 19.3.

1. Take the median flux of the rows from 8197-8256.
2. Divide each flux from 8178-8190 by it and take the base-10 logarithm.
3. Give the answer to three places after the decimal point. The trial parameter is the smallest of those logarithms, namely -0.016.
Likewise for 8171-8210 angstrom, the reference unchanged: -0.036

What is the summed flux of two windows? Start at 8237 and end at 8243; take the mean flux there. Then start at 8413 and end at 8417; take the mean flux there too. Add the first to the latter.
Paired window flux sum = 37.2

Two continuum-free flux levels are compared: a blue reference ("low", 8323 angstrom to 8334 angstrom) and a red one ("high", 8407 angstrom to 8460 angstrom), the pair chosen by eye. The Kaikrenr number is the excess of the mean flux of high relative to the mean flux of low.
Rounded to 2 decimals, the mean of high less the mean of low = -0.06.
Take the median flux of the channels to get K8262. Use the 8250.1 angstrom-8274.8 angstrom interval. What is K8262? 19.2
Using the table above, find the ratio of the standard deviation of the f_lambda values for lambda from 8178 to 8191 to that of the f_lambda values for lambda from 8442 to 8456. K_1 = 2.1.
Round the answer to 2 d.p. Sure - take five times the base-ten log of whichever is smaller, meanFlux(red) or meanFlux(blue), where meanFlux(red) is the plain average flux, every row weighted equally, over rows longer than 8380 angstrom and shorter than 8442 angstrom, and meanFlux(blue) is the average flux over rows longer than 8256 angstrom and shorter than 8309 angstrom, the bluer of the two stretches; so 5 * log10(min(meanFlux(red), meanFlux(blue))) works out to 6.35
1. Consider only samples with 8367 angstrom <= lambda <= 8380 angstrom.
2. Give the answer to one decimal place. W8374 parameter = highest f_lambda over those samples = 19.7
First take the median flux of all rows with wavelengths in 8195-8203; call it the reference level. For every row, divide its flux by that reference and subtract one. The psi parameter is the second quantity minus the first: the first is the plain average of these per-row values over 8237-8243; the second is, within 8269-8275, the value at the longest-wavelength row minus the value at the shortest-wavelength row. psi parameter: 0.04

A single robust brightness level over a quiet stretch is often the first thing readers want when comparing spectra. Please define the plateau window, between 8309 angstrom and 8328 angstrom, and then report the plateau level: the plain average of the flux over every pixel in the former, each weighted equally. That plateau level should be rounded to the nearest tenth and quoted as 18.7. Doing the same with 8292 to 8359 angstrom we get 18.4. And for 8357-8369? 18.6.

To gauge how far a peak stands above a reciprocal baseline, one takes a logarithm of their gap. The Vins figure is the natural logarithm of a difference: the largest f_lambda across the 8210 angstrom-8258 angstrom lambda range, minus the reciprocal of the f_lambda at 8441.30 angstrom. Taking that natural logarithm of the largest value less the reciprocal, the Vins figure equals 2.98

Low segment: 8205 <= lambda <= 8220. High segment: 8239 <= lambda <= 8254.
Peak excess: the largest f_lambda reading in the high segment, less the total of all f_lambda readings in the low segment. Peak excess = -134.0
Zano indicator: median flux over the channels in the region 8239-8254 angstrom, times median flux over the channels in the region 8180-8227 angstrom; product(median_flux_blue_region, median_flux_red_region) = 366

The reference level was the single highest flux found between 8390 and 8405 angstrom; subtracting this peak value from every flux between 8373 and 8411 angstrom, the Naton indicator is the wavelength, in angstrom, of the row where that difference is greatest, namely 8400.58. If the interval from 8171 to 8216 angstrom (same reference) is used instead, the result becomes 8175.41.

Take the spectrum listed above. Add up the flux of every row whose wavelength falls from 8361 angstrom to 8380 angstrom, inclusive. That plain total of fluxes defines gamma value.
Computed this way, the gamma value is 192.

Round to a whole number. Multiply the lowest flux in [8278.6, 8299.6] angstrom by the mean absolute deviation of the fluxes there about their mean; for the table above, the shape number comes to 10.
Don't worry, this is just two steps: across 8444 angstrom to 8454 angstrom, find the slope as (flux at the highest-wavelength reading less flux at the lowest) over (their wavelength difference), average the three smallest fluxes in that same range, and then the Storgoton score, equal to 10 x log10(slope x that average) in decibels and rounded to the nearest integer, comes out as -6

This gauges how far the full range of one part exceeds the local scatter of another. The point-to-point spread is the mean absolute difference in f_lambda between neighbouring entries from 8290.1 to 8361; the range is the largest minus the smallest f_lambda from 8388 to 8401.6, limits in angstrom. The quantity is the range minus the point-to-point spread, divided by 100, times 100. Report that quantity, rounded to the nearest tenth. 1.1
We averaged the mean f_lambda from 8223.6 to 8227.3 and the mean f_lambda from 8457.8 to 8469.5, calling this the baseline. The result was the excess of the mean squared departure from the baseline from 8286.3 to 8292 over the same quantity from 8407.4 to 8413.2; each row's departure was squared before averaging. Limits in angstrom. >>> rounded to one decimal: 0.1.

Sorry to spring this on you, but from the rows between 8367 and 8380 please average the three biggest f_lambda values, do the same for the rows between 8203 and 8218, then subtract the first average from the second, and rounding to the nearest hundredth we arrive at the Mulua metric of -0.17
